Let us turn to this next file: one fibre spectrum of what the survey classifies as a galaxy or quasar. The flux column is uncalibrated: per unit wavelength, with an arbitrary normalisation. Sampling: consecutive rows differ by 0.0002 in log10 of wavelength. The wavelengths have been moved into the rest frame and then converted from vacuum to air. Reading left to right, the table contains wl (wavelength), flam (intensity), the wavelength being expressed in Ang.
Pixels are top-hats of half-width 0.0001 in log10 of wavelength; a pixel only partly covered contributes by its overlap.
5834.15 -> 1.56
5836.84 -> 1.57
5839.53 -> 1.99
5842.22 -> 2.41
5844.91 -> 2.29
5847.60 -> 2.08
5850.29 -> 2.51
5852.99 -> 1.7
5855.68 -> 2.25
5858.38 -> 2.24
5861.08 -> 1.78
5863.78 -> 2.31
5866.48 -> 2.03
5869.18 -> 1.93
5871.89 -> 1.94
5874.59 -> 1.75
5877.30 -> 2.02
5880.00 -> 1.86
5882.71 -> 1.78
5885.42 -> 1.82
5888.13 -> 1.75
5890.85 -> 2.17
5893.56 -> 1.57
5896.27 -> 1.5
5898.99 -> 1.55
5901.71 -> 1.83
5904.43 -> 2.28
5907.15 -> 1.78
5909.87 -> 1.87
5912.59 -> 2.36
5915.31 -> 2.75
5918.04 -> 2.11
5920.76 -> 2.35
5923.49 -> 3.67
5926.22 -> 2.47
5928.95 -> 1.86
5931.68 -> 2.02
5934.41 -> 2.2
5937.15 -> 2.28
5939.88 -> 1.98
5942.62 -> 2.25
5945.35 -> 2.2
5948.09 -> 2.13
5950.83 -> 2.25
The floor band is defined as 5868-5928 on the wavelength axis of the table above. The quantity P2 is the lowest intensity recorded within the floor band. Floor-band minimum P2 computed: 1.5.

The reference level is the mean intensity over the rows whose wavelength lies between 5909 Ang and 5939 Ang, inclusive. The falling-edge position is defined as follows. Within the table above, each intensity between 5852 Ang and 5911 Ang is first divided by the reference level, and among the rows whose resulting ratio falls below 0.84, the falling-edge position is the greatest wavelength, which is 5909.87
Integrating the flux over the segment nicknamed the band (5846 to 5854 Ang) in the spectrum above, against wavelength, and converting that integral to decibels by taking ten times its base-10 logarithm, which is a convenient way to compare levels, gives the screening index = 12.3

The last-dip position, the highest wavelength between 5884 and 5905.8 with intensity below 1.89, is 5901.71 Ang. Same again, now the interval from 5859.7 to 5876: 5874.59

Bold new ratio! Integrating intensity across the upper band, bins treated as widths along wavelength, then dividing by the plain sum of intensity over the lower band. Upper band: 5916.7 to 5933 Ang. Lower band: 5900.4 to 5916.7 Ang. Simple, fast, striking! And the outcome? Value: 3.1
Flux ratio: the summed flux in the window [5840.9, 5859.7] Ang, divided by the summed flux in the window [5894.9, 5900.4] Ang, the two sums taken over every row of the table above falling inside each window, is 5.1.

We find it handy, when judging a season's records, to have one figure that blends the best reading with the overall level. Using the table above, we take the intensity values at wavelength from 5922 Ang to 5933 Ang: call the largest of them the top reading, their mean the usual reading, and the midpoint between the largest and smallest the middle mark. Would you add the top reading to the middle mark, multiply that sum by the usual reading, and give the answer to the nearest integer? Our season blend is 16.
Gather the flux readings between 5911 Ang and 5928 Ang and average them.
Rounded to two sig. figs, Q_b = 2.6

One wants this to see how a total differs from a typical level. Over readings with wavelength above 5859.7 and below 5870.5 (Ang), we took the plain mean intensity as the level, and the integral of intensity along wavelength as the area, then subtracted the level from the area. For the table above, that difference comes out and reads 20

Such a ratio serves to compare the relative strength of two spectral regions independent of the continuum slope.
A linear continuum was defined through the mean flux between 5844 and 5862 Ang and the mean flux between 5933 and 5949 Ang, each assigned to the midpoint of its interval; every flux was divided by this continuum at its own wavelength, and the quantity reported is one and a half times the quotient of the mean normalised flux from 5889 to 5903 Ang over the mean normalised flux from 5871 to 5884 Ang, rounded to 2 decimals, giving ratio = 1.38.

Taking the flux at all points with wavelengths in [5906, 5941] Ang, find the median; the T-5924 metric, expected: 2.20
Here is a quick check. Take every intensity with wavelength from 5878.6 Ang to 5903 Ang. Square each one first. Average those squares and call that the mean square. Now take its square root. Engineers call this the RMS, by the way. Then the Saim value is 1.77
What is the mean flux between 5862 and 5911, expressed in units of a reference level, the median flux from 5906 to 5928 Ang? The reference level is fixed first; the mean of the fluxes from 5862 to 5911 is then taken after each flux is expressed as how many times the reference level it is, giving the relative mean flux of 0.80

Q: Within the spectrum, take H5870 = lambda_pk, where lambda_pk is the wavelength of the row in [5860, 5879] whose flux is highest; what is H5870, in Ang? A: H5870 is 5863.78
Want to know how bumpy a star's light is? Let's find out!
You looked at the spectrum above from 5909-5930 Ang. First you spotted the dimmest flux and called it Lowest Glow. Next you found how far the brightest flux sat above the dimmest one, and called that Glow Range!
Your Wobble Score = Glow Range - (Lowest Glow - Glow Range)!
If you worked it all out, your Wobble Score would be 1.8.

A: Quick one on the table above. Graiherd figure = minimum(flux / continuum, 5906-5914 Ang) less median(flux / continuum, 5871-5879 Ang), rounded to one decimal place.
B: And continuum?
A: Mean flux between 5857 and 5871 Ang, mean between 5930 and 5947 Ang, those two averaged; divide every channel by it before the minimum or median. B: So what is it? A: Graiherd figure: -0.1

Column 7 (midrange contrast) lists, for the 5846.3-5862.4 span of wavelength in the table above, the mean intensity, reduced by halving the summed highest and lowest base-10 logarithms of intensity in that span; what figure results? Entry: 1.78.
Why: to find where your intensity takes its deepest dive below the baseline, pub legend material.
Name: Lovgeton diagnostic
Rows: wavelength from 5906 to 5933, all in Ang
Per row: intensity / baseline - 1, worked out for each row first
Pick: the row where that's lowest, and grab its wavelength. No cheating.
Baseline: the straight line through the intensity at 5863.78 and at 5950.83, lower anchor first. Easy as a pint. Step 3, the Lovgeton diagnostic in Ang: 5907.15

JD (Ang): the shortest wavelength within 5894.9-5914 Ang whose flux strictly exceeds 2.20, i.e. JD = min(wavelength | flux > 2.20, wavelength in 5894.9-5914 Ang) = 5904.43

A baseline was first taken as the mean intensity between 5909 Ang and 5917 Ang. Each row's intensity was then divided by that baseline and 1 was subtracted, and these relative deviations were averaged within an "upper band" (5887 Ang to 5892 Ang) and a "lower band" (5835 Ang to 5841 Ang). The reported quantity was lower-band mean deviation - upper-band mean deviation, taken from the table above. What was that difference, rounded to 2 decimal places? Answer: -0.08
